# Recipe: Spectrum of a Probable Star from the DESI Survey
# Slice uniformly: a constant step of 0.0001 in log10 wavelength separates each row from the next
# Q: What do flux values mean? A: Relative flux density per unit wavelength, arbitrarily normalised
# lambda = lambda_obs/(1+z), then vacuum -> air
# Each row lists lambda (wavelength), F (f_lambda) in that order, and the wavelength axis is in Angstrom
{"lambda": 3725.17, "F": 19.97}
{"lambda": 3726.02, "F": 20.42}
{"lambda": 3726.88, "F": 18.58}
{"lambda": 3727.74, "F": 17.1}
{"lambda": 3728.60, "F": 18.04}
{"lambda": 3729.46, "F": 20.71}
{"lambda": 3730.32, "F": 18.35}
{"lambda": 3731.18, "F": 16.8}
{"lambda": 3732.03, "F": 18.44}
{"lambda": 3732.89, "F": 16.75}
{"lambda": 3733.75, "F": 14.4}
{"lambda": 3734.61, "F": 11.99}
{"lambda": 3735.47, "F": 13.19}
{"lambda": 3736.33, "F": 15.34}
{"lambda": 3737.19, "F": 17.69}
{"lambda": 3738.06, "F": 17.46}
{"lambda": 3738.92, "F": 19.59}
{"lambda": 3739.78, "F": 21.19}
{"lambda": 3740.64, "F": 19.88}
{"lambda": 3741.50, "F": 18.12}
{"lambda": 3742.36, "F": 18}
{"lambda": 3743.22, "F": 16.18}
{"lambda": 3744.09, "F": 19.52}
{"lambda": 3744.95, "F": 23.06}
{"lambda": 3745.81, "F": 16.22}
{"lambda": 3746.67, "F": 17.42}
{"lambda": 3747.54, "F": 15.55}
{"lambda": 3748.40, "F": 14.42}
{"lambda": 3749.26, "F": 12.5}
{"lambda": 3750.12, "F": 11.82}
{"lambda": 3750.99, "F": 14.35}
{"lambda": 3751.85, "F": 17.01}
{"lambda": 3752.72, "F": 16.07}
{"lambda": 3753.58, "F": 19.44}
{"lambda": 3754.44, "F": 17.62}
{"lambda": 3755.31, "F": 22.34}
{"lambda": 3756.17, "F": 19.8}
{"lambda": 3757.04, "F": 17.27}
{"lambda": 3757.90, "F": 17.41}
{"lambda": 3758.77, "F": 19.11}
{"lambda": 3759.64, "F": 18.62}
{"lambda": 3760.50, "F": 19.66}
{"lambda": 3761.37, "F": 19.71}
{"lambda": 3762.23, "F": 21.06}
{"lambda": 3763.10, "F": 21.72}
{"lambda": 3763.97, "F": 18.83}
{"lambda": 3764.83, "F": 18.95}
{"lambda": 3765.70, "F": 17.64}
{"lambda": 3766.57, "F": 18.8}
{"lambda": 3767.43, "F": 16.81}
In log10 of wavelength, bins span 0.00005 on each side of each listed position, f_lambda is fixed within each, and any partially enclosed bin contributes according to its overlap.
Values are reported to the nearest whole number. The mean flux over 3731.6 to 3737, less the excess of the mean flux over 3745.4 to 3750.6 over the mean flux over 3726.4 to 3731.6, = 19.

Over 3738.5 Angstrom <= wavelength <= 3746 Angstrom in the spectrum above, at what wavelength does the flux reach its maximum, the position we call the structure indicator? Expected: 3744.95 Angstrom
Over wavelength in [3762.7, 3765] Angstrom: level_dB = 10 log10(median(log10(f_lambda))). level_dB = 1.064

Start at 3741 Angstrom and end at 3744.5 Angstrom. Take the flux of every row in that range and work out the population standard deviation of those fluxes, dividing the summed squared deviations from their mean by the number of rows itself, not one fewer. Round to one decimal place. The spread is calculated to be 1.2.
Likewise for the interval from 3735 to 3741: 2.6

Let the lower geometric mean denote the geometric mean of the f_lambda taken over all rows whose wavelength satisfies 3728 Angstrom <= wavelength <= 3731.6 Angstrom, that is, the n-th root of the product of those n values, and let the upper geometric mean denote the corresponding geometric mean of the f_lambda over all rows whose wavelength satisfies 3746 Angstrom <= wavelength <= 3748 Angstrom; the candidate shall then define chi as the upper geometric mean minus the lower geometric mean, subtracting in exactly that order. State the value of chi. -2.0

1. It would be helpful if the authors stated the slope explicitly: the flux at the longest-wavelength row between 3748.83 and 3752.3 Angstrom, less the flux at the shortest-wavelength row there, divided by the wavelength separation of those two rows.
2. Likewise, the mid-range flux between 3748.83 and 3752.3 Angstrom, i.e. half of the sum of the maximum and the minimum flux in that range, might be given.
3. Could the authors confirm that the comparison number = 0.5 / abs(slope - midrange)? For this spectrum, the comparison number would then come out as 0.0395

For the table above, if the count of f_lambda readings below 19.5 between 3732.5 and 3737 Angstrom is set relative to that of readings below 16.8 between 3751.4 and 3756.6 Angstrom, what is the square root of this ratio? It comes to 2.2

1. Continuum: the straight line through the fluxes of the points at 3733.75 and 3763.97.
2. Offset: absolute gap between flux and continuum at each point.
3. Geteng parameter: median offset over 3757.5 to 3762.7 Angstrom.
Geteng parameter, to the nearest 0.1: 1.2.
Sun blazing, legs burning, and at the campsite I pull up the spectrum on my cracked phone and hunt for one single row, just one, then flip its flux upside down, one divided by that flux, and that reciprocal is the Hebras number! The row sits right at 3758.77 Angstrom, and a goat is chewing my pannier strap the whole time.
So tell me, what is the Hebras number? 0.0523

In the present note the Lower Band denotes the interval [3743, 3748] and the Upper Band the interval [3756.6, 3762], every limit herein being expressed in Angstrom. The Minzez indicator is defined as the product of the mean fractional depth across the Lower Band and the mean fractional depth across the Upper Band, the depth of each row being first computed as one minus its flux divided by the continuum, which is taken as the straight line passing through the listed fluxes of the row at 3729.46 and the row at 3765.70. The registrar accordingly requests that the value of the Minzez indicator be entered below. -0.002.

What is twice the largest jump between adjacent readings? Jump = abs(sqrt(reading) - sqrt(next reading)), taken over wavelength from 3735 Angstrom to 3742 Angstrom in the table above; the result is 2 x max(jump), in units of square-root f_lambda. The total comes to 0.58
